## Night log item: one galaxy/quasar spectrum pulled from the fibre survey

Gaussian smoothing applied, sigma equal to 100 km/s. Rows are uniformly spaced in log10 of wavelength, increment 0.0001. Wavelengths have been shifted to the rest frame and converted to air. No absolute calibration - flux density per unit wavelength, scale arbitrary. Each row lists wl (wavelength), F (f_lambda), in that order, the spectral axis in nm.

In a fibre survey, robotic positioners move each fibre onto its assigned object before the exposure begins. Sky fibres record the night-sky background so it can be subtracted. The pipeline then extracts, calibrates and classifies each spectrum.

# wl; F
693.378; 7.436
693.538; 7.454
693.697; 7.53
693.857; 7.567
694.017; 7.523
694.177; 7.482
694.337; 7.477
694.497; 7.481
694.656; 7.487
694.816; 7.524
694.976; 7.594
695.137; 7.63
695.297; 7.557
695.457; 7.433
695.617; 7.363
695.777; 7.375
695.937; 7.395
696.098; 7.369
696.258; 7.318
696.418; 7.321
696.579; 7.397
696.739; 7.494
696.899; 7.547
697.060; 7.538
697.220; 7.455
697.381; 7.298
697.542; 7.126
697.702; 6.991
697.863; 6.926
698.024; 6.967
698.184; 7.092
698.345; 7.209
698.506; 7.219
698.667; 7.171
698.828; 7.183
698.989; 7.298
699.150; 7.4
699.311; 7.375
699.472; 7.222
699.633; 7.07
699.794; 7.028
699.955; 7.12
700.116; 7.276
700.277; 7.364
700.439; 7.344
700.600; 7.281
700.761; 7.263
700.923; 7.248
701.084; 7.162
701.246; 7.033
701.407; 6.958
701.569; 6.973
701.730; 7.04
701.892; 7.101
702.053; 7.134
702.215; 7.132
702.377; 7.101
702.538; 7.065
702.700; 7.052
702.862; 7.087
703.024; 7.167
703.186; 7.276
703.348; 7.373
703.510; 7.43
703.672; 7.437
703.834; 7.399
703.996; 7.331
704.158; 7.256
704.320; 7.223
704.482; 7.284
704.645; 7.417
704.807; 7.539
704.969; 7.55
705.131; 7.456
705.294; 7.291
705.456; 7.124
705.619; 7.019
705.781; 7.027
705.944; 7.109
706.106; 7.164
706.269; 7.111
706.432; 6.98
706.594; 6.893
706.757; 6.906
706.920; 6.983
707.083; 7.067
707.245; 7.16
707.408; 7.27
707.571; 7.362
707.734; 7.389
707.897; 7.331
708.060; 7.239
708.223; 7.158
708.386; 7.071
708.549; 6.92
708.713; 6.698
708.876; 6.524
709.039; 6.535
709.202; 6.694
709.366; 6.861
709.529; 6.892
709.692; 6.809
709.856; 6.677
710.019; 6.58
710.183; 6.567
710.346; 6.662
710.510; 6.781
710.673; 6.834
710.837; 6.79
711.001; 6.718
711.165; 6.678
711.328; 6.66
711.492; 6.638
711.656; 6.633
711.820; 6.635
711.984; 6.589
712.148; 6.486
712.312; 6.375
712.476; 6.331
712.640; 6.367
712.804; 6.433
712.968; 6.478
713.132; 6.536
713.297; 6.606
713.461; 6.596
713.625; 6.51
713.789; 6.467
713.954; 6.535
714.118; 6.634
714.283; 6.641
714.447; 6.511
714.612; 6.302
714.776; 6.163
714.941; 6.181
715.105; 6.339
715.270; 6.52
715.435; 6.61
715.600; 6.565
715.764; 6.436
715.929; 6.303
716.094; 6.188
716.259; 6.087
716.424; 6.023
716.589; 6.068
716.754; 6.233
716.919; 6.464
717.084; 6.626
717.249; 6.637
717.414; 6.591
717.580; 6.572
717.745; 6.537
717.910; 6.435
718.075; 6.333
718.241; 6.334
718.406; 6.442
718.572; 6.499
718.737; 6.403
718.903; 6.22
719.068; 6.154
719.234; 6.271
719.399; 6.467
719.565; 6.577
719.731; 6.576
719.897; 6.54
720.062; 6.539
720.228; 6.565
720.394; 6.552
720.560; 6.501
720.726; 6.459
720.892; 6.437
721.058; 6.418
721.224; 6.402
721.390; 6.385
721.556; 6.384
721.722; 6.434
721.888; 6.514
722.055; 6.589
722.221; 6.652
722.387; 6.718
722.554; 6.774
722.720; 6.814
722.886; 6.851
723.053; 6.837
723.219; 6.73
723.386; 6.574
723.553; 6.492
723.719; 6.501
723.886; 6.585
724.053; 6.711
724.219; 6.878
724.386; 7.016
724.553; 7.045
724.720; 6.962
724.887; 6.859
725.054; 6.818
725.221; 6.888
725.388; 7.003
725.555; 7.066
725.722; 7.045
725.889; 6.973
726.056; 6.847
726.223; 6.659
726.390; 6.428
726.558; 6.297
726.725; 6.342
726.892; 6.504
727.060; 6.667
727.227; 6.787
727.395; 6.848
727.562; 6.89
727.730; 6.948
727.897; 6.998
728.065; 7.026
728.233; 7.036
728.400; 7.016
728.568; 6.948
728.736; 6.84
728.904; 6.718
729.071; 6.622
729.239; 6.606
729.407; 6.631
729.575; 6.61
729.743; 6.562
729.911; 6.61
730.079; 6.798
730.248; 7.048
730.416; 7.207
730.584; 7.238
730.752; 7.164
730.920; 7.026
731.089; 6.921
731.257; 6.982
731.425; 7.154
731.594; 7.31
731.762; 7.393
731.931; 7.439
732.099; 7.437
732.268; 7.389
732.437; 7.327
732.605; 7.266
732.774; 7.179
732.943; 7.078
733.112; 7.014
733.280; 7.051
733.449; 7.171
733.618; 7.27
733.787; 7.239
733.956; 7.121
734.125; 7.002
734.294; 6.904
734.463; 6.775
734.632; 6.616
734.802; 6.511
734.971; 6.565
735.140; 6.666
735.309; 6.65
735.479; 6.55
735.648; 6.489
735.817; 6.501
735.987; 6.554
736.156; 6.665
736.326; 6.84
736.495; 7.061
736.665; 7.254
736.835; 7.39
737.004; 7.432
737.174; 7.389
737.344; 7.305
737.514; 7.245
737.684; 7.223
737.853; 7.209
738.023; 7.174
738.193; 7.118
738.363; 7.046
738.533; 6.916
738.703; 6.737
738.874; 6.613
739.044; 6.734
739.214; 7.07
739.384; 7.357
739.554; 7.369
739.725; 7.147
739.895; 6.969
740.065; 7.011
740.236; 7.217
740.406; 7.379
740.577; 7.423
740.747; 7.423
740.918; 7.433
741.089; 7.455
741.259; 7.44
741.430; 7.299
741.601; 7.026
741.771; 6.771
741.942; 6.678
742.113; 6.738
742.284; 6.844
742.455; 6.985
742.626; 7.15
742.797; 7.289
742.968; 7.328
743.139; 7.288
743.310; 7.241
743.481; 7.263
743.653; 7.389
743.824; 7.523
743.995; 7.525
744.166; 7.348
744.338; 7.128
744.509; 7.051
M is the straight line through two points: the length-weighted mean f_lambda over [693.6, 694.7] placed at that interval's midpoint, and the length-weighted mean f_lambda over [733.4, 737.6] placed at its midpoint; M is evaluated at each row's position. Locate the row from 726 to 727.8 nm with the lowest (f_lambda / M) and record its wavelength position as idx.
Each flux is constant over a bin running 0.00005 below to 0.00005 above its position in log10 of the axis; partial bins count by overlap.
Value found 726.558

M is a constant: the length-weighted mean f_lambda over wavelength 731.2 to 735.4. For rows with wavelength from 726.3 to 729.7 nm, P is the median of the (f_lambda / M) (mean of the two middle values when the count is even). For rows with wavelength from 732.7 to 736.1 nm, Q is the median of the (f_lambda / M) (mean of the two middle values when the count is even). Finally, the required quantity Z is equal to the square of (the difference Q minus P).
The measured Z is 0.0002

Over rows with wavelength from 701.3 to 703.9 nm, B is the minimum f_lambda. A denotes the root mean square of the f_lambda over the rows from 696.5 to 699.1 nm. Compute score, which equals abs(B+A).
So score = 14.2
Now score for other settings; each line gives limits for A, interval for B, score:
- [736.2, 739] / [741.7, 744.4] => 13.8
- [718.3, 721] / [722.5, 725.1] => 12.9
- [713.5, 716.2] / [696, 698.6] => 13.4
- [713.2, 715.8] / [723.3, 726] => 13.0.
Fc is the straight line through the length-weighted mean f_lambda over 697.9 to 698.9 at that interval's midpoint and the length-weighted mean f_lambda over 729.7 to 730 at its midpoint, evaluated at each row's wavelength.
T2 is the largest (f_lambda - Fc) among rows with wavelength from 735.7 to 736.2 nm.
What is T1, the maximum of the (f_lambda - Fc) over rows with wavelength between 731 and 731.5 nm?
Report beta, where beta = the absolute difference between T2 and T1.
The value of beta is 0.4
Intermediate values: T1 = 0.58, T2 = 0.18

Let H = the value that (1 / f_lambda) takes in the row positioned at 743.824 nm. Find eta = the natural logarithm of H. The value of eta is -2.02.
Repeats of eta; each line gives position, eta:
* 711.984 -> -1.89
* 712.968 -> -1.87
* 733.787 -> -1.98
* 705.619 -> -1.95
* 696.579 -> -2.00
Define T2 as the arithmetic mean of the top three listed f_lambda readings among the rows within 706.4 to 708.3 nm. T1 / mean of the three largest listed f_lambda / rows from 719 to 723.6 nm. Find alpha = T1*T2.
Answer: 50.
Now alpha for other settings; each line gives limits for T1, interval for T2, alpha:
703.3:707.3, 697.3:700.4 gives 55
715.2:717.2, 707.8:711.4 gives 48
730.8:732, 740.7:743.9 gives 55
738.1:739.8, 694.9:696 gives 55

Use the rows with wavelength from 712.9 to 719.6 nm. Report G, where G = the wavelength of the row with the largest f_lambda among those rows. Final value 714.283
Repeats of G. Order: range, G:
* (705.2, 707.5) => 705.294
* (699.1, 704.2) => 703.672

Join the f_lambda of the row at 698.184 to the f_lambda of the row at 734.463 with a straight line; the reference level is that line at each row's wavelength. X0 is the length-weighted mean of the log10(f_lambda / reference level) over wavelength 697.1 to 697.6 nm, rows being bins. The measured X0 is 0.013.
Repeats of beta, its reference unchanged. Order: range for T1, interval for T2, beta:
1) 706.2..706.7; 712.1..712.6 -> 0.5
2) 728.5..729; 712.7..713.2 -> 0.7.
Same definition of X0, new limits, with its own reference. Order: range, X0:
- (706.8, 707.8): 0.011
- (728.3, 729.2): 0.000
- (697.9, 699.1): 0.004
